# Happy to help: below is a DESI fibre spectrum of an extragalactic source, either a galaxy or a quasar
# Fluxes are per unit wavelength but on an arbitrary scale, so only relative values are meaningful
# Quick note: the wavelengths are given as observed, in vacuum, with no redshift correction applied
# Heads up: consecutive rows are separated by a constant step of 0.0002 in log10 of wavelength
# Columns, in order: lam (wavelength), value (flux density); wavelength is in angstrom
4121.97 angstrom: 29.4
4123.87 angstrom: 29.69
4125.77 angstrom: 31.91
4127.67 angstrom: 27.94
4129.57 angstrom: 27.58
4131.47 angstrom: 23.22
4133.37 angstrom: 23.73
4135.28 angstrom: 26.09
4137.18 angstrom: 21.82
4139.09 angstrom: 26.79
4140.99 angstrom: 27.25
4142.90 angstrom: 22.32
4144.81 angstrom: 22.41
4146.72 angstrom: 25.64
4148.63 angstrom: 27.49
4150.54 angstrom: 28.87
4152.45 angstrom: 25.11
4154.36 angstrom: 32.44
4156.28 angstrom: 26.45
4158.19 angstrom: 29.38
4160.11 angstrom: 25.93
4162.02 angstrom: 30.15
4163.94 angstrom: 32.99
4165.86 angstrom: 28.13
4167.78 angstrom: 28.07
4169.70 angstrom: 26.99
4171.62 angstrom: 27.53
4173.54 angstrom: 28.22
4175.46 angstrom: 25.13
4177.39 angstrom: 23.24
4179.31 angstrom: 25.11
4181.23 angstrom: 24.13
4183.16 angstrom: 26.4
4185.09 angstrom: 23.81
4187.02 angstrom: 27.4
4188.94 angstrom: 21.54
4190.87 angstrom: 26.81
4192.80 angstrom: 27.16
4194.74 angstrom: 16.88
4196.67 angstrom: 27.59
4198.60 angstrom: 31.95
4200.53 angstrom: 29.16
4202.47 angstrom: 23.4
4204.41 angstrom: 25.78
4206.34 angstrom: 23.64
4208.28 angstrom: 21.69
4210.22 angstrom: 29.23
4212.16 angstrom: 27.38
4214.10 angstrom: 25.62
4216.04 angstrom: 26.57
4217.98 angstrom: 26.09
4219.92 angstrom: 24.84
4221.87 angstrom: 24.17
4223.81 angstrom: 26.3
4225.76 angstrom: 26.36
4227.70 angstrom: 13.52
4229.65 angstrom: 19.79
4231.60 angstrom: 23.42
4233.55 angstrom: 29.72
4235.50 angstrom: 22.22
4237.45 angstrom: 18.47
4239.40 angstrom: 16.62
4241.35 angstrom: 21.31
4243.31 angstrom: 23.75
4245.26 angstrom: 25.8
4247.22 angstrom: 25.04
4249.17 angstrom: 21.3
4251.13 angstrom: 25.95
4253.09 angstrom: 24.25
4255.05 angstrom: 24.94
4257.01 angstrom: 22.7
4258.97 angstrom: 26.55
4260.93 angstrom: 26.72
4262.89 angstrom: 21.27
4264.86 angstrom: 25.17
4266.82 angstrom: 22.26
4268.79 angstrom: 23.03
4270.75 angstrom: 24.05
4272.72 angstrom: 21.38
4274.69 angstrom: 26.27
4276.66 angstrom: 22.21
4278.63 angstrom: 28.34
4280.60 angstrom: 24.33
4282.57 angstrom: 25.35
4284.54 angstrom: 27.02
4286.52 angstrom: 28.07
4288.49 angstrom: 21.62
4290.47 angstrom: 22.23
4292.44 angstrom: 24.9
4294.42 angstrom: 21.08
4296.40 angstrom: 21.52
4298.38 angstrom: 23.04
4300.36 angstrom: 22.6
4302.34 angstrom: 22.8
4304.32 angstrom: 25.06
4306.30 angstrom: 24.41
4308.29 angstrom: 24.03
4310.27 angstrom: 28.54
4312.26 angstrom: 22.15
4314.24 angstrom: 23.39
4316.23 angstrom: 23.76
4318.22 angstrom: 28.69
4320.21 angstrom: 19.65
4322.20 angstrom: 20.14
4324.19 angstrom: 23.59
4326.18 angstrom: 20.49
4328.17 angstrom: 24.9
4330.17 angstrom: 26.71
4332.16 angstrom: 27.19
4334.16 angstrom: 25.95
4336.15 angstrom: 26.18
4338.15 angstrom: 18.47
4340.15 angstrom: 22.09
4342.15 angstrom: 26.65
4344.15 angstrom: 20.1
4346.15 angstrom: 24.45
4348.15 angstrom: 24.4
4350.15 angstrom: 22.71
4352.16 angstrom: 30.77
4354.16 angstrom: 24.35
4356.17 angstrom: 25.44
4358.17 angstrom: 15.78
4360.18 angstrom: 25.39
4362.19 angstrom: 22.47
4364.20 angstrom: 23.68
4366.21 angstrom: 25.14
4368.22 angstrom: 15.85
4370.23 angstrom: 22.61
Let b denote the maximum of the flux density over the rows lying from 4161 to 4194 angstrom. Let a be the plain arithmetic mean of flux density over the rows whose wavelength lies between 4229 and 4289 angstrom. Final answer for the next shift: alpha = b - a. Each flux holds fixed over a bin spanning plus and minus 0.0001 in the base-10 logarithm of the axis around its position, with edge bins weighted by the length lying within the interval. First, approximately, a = 23.8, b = 32.99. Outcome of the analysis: 9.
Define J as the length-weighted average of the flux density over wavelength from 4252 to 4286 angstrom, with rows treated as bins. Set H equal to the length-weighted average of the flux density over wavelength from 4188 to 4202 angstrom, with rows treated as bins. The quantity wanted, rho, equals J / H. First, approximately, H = 25.8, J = 24.5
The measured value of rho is 0.95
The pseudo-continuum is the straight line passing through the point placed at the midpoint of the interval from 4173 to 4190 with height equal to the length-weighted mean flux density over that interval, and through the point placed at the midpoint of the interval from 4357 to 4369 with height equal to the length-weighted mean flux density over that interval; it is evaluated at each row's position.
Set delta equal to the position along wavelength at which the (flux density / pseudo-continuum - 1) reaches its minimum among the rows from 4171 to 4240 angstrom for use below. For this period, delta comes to 4227.70 angstrom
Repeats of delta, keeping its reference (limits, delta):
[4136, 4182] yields 4137.18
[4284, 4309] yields 4294.42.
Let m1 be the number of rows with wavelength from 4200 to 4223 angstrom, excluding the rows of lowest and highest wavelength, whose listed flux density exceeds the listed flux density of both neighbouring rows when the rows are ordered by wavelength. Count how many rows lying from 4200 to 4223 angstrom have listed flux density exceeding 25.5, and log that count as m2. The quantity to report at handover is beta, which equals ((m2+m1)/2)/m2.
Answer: 0.71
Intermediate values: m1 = 3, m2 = 7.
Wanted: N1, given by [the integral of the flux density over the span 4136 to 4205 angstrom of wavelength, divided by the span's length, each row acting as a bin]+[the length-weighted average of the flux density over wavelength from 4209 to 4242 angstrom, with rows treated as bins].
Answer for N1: 50.0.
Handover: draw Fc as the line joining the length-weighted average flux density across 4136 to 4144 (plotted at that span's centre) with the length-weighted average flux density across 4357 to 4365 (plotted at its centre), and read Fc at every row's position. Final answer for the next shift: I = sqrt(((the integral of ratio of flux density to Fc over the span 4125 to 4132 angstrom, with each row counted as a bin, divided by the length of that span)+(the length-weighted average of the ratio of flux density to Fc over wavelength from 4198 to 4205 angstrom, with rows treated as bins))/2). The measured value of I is 1.07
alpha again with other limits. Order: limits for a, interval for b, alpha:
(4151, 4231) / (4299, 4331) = 3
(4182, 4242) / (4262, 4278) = 2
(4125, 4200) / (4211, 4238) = 3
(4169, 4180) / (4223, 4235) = 4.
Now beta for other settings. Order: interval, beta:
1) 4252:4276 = 1.17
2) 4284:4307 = 1.50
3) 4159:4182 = 0.69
